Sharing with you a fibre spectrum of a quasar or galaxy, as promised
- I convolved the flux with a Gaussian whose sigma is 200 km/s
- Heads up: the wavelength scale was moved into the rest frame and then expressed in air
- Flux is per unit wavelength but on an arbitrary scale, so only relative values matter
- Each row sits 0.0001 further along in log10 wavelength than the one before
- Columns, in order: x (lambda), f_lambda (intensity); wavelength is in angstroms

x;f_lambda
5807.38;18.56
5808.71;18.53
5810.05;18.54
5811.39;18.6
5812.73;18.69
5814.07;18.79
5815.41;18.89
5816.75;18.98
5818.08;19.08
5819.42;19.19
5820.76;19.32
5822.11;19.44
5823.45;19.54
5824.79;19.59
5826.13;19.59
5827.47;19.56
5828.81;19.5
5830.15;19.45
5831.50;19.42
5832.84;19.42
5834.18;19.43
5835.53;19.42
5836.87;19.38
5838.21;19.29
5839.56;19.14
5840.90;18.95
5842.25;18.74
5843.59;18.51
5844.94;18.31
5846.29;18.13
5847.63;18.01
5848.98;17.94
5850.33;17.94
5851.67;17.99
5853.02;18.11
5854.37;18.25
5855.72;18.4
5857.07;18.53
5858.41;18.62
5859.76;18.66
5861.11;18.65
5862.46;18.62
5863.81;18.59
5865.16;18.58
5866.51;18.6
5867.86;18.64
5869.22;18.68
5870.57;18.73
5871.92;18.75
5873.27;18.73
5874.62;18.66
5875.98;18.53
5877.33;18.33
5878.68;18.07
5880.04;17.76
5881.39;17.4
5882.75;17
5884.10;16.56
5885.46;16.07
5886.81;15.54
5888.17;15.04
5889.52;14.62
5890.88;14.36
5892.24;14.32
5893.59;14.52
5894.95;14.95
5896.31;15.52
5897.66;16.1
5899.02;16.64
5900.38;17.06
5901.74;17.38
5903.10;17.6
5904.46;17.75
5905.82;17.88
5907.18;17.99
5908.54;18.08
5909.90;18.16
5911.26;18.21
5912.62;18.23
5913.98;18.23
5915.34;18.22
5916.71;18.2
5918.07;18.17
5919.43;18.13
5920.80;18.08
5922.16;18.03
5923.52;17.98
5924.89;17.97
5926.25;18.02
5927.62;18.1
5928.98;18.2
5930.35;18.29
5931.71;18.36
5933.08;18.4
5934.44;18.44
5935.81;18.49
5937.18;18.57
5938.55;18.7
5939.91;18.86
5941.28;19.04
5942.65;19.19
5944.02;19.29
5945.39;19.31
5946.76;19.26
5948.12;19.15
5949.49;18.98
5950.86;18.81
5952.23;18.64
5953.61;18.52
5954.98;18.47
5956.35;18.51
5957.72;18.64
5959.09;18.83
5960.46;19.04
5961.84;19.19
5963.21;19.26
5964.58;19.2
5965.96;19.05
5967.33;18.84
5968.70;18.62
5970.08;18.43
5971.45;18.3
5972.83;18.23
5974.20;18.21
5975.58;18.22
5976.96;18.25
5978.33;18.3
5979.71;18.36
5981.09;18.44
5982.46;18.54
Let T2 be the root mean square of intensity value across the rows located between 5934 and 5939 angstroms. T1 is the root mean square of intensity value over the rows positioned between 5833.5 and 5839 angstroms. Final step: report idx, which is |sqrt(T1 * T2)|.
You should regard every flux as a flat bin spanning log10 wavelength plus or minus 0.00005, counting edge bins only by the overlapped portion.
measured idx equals 19.0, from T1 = 19.4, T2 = 18.6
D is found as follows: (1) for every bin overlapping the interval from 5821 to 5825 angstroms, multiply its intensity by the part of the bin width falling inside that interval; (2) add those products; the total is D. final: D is 78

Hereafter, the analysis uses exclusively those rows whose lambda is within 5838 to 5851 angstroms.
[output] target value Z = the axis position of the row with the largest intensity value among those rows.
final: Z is 5838.21 angstroms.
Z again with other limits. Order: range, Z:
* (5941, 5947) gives 5945.39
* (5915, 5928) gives 5915.34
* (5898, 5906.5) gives 5905.82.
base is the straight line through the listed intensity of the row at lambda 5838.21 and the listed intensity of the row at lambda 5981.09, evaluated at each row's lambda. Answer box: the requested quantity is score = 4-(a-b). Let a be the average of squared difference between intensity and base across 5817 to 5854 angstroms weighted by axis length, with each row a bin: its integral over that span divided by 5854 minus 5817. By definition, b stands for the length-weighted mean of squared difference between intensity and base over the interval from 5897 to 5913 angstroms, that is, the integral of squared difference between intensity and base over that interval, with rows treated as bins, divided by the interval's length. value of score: 5.77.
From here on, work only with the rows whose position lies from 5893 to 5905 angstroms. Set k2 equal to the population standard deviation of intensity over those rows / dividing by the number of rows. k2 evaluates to 1.12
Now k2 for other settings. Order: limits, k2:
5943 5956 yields 0.32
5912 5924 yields 0.09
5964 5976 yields 0.36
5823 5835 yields 0.07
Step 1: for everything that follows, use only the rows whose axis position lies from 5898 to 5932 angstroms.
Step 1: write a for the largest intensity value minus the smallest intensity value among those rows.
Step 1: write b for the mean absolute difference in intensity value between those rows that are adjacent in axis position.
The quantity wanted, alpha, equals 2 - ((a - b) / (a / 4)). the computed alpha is -1.8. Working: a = 1.7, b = 0.09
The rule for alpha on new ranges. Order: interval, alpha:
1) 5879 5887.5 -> -1.2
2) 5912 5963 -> -1.7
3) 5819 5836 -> -1.5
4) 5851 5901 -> -1.8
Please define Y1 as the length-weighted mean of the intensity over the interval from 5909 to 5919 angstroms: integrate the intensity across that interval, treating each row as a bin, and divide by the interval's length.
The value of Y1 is 18.2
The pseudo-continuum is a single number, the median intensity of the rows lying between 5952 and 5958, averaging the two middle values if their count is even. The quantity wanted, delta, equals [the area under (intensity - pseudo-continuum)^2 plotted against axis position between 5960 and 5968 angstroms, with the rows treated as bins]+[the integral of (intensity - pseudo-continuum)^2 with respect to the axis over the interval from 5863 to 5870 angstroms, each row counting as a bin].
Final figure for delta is 3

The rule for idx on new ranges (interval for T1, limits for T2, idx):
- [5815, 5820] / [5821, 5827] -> 19.3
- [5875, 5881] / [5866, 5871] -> 18.4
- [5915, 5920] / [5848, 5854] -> 18.1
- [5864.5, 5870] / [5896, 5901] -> 17.4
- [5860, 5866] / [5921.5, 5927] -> 18.3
